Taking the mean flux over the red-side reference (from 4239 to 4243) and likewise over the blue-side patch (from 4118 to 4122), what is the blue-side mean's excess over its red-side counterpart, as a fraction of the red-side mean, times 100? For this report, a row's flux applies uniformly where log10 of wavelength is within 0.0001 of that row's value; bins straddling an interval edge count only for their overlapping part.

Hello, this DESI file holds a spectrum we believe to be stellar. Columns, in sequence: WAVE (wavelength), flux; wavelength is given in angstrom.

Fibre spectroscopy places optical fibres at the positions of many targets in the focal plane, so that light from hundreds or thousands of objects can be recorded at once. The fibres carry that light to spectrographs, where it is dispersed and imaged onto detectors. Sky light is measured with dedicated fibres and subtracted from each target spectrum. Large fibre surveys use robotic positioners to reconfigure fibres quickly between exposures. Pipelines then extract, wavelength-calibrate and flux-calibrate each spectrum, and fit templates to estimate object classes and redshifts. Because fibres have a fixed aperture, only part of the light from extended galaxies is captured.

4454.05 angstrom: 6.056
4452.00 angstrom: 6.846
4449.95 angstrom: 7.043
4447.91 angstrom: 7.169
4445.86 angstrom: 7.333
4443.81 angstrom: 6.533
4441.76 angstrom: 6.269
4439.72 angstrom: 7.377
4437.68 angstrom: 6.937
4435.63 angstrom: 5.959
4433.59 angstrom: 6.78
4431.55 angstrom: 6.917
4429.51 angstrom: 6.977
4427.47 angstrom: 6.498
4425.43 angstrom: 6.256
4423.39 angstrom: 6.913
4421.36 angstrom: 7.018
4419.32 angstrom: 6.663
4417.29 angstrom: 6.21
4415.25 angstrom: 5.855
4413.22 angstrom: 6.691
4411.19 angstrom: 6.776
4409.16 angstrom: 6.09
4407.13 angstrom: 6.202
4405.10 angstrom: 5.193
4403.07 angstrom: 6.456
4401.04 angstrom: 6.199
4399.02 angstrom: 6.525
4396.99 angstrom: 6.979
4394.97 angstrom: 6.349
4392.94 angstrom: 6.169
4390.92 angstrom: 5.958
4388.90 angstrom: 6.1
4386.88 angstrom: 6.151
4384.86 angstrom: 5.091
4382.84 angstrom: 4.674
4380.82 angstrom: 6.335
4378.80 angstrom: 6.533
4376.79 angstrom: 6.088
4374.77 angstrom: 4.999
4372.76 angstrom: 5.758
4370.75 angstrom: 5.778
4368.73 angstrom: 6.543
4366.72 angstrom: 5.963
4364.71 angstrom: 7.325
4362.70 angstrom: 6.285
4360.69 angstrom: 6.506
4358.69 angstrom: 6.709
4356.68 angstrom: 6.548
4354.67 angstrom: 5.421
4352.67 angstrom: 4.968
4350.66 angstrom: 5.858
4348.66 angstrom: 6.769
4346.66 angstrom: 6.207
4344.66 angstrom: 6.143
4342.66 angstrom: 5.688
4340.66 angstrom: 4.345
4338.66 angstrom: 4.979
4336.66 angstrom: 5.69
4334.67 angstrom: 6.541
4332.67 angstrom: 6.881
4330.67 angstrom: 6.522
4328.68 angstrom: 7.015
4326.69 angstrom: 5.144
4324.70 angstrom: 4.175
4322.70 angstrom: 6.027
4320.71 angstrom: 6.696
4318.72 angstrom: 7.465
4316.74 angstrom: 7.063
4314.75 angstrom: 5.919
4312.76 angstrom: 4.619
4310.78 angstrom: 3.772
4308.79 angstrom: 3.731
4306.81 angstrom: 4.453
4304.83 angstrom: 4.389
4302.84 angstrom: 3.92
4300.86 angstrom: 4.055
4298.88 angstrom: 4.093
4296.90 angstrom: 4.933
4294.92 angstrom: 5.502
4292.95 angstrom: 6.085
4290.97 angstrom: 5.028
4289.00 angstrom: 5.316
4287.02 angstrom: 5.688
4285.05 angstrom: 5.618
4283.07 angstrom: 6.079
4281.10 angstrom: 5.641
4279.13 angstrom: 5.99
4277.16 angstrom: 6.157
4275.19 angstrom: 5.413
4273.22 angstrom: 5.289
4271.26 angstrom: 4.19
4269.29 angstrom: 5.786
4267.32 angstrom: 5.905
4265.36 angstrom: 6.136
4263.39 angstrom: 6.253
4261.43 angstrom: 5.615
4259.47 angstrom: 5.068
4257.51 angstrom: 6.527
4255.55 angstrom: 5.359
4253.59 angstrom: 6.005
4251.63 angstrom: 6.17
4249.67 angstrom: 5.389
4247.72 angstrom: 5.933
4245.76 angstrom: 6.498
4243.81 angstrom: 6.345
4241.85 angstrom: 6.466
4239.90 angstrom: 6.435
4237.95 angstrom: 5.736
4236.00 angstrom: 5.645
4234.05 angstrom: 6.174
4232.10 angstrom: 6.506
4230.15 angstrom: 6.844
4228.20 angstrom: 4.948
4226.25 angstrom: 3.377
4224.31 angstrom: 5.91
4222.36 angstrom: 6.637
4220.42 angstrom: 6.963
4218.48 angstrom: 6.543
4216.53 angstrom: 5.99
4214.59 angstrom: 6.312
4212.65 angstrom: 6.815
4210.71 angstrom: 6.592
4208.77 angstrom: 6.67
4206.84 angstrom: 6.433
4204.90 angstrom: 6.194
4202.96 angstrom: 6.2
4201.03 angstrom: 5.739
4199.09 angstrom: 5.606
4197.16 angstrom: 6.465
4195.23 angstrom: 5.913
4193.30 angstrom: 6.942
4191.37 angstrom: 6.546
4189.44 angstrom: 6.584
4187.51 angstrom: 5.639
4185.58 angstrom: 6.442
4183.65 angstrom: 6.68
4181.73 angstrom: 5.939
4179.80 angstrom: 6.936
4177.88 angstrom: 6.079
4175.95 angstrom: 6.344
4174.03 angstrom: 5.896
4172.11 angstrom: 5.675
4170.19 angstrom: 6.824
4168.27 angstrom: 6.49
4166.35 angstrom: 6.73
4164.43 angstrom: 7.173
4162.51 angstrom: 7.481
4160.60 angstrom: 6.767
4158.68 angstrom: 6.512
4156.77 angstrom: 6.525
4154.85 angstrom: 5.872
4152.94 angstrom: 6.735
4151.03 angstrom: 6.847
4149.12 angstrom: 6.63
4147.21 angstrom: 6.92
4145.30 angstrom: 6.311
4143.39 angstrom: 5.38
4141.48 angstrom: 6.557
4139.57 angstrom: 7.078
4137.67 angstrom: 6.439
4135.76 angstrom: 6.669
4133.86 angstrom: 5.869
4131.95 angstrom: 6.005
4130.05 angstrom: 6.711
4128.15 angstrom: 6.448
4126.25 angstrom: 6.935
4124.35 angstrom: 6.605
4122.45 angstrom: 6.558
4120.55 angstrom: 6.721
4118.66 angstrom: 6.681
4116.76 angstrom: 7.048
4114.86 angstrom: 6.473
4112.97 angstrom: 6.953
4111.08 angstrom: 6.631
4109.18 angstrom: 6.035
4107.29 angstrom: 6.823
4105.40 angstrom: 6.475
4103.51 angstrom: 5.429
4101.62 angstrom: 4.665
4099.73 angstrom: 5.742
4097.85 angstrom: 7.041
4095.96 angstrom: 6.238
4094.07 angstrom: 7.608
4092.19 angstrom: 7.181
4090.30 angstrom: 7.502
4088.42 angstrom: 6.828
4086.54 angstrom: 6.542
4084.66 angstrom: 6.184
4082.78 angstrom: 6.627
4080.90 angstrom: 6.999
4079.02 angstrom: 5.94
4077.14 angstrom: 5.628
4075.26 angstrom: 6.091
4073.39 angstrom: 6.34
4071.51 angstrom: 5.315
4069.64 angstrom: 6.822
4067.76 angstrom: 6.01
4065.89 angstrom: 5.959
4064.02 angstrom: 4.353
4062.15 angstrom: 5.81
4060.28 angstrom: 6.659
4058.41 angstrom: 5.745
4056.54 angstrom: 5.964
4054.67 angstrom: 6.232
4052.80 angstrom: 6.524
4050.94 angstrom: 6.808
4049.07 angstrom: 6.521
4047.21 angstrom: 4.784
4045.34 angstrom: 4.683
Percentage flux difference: 4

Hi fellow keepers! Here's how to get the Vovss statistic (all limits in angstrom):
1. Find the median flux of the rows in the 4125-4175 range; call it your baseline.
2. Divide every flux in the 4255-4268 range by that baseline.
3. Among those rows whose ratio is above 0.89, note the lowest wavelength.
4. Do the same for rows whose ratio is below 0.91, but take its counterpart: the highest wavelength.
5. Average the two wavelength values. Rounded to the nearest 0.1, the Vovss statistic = 4262.4 angstrom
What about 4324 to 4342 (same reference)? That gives 4334.7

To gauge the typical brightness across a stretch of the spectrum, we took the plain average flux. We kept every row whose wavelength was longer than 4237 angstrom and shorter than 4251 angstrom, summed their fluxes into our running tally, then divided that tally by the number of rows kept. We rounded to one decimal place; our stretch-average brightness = 6.1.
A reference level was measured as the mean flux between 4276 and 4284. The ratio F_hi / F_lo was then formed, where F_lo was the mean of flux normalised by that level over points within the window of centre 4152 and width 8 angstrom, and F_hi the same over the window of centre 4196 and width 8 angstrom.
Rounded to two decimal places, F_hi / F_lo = 0.96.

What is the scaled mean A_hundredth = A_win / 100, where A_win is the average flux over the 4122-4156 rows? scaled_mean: 0.065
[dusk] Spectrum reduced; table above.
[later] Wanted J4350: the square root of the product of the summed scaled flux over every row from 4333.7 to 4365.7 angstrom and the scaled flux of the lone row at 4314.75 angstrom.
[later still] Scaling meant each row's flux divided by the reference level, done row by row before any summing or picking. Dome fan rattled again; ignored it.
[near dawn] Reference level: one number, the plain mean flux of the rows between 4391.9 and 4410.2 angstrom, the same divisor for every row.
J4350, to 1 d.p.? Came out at 3.8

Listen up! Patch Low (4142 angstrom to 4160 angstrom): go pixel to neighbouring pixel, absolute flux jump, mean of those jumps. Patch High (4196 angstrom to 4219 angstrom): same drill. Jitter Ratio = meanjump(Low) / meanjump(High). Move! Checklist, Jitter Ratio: 1.4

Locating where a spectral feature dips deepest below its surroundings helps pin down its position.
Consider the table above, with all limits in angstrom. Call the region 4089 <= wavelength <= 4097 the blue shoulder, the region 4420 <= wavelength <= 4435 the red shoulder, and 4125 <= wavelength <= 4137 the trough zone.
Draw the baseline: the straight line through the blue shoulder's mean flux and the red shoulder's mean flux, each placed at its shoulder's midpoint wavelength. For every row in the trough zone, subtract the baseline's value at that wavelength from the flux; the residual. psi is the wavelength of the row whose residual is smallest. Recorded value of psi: 4133.86 angstrom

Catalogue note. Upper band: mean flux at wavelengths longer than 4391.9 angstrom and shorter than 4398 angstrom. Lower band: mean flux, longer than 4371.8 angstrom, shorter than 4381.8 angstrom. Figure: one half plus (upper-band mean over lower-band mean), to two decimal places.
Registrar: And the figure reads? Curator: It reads 1.59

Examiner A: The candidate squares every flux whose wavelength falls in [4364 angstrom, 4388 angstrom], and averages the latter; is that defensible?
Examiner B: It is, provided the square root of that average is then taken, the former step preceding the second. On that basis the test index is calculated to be 6.0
